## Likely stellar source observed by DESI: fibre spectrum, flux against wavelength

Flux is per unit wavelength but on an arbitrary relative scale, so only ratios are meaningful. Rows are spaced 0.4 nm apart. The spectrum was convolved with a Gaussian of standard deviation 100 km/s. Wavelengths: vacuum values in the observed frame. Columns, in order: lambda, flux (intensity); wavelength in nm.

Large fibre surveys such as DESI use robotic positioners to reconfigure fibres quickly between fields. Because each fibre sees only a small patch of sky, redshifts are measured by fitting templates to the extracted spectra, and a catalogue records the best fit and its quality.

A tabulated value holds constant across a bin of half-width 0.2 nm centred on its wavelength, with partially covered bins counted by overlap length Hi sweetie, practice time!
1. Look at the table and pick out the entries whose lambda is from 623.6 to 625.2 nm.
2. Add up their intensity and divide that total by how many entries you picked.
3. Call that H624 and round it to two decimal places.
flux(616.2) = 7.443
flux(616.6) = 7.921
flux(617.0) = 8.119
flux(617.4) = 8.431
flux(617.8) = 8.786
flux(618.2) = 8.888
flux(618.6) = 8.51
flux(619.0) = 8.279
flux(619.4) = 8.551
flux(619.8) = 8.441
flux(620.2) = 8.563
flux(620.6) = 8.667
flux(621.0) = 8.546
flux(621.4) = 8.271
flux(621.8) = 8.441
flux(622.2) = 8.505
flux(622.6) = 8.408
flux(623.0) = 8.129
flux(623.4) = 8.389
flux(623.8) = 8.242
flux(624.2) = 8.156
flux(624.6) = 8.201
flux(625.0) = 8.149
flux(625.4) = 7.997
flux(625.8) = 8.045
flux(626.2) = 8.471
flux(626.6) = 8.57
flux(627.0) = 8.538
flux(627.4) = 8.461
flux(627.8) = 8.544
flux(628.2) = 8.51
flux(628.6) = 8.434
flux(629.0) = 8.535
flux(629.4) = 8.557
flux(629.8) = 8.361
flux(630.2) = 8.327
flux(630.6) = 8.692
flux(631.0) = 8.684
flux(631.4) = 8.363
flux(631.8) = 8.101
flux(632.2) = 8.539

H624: 8.19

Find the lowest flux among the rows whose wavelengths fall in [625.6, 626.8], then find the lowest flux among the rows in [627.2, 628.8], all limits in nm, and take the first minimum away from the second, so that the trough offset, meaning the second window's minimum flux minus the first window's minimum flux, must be 0.39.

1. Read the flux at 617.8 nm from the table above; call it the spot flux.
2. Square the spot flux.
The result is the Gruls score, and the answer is 77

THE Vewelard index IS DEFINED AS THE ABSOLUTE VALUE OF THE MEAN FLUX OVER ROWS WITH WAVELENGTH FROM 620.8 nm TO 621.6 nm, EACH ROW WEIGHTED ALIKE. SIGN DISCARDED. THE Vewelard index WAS 8.41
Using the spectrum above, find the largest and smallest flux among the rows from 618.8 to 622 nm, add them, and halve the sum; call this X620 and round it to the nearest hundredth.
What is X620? 8.47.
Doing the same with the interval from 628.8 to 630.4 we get 8.44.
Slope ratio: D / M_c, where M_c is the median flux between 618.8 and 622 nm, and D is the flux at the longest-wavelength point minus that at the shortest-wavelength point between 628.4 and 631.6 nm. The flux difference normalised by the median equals -0.008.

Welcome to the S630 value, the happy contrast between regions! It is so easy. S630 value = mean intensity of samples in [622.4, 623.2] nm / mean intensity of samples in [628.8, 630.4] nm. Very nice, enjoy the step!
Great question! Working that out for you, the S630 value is 0.98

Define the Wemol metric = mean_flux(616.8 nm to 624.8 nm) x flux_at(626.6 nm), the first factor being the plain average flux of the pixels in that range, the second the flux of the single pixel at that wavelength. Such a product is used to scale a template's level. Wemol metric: 72.2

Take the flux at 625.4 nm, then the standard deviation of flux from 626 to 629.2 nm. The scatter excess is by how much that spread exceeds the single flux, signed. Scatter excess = -7.95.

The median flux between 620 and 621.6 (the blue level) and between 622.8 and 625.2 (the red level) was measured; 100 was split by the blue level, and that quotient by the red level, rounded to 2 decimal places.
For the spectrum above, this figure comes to 1.43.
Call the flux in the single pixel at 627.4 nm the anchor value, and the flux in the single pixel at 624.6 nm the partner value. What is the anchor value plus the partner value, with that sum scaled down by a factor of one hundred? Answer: 0.167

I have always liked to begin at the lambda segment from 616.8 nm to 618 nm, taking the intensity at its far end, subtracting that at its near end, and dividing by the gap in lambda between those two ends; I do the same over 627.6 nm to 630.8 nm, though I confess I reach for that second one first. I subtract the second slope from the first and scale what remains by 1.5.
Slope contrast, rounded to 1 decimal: 1.2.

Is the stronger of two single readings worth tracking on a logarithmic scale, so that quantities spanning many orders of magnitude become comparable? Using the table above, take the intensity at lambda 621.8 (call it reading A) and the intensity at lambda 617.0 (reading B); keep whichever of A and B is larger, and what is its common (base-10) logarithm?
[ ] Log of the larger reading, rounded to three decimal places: 0.926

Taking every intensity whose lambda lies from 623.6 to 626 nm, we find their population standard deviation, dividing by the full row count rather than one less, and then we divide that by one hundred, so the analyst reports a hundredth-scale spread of 0.0009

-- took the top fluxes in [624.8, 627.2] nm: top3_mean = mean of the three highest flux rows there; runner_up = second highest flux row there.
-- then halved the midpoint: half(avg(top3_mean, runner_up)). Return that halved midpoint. 4.27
